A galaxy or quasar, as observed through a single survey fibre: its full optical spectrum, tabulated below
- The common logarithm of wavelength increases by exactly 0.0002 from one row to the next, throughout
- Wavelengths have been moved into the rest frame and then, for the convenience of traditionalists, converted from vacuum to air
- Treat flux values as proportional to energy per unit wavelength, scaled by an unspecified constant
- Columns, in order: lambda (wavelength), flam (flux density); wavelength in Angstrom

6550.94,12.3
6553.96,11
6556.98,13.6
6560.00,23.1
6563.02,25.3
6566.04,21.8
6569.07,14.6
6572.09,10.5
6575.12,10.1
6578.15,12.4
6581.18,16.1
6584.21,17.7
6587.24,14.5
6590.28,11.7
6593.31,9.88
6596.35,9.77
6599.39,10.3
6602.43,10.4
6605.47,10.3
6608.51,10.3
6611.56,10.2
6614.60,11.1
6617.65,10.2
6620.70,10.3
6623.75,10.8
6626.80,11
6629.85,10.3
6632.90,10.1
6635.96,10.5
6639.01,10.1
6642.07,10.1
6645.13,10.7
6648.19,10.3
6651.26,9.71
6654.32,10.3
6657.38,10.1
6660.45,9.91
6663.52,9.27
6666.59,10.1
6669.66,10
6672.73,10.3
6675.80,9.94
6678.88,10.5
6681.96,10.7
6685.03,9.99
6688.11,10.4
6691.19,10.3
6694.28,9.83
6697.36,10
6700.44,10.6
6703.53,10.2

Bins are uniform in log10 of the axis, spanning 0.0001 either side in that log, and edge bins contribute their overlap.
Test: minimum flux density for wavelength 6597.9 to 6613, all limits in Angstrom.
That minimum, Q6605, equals 10.2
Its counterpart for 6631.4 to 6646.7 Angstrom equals 10.1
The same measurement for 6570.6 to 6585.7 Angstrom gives 10.1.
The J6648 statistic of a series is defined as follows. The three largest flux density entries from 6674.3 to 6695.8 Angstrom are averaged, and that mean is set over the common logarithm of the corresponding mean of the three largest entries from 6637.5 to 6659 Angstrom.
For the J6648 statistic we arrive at 10.3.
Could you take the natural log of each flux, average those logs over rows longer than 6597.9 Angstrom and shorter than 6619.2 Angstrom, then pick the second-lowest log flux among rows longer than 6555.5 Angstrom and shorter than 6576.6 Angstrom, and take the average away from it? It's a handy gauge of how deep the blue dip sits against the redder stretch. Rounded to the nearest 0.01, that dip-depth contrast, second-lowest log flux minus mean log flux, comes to 0.01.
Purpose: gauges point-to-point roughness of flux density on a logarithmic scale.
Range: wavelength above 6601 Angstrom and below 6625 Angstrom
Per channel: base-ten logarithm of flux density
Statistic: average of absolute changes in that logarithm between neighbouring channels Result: 0.015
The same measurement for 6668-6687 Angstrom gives 0.018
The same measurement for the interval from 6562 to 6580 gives 0.098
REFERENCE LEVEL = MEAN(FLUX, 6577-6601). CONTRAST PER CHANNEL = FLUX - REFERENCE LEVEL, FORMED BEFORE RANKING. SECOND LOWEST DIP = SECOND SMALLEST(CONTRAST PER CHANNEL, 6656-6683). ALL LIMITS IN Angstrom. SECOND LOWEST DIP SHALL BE -2.9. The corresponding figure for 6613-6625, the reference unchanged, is -2.5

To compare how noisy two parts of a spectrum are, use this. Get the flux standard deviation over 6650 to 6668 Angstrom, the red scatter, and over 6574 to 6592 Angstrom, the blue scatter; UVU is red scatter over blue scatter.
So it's 0.13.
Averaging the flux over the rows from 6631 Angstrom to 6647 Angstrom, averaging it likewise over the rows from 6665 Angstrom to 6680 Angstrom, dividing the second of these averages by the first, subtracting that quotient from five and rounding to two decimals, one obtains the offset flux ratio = 4.01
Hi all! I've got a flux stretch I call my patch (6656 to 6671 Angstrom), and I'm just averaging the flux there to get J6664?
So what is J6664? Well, 9.9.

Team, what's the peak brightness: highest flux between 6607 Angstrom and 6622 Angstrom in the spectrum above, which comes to 11.1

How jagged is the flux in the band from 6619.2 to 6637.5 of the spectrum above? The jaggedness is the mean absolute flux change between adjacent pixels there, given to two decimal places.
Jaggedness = 0.40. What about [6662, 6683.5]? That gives 0.39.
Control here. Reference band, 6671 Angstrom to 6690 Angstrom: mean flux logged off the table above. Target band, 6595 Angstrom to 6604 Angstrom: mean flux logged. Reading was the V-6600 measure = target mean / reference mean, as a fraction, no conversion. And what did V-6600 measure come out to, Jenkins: 0.99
